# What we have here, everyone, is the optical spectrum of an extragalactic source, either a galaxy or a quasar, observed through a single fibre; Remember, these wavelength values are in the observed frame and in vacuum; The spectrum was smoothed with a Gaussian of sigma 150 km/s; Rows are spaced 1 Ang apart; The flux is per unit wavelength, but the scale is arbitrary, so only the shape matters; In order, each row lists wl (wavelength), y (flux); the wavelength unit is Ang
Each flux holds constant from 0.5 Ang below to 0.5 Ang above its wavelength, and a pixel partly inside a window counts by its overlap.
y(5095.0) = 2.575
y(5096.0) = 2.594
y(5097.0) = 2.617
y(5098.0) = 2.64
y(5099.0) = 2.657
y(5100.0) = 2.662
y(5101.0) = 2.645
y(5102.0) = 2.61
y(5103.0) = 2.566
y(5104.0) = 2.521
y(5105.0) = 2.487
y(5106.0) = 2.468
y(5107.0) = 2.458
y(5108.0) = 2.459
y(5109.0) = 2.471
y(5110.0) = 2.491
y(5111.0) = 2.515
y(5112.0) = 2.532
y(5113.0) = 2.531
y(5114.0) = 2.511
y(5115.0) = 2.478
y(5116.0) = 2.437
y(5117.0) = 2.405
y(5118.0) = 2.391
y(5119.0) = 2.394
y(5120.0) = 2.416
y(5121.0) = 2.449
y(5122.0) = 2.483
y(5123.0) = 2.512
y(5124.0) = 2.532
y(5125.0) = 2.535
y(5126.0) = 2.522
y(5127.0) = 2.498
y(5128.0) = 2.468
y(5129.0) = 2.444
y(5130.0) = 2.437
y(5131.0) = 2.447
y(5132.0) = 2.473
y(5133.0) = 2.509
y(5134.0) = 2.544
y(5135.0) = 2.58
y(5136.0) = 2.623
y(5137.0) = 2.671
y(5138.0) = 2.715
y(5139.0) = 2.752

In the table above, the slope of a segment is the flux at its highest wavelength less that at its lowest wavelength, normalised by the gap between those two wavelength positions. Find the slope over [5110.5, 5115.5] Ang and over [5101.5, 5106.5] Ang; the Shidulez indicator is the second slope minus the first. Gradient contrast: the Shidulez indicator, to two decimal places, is -0.03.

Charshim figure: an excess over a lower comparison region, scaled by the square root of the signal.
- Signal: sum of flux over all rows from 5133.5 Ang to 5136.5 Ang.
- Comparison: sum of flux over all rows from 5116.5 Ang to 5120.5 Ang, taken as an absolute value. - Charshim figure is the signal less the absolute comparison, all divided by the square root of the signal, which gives -0.7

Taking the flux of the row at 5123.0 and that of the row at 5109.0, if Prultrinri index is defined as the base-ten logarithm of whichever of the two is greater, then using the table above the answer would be 0.400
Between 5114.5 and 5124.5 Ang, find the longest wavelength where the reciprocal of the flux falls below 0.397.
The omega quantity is 5124.0 Ang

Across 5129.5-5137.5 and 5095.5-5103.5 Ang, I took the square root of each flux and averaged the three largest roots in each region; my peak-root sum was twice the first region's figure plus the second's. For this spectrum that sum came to 4.87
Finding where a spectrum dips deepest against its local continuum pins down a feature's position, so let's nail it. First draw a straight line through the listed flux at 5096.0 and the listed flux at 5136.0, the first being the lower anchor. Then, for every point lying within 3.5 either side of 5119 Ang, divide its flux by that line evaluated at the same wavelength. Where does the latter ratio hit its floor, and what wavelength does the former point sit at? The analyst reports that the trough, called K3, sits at 5118.0 Ang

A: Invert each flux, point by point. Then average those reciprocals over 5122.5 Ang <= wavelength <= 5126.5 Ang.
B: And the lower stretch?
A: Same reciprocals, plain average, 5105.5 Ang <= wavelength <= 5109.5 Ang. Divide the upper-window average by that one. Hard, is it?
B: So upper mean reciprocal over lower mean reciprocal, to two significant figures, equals 0.98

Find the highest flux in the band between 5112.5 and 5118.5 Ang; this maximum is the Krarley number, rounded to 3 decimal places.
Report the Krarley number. 2.531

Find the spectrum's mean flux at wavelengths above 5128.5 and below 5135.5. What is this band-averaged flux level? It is 2.49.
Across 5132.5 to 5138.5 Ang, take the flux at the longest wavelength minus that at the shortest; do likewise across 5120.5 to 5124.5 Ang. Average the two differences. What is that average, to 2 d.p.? 0.14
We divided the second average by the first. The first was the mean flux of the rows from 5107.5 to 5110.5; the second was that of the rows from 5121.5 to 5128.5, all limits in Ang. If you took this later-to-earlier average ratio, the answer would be 1.014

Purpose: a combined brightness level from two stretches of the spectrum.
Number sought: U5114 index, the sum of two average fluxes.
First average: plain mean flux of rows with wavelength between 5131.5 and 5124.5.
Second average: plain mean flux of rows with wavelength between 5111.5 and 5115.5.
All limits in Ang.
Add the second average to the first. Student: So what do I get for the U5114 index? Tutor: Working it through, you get 4.99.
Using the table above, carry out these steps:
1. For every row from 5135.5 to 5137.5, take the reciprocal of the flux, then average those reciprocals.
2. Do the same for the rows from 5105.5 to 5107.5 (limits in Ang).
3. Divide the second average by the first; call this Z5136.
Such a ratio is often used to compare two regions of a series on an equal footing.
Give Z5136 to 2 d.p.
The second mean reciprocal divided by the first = 1.07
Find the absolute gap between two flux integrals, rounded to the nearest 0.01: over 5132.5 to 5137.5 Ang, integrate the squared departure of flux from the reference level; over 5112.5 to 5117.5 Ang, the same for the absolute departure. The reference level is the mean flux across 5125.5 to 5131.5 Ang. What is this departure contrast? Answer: 0.12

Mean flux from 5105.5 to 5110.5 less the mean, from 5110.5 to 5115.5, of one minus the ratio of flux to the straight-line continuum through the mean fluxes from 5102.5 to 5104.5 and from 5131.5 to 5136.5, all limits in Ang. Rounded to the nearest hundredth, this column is 2.46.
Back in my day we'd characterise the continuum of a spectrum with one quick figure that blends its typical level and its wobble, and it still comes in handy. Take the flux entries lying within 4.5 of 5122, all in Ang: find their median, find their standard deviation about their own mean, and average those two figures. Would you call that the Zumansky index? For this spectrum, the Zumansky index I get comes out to 1.27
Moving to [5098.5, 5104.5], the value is 1.34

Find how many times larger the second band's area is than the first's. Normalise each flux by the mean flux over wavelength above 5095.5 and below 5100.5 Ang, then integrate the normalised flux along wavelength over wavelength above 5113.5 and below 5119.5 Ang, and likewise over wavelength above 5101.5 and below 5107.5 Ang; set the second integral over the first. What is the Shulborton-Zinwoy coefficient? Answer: 1.0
